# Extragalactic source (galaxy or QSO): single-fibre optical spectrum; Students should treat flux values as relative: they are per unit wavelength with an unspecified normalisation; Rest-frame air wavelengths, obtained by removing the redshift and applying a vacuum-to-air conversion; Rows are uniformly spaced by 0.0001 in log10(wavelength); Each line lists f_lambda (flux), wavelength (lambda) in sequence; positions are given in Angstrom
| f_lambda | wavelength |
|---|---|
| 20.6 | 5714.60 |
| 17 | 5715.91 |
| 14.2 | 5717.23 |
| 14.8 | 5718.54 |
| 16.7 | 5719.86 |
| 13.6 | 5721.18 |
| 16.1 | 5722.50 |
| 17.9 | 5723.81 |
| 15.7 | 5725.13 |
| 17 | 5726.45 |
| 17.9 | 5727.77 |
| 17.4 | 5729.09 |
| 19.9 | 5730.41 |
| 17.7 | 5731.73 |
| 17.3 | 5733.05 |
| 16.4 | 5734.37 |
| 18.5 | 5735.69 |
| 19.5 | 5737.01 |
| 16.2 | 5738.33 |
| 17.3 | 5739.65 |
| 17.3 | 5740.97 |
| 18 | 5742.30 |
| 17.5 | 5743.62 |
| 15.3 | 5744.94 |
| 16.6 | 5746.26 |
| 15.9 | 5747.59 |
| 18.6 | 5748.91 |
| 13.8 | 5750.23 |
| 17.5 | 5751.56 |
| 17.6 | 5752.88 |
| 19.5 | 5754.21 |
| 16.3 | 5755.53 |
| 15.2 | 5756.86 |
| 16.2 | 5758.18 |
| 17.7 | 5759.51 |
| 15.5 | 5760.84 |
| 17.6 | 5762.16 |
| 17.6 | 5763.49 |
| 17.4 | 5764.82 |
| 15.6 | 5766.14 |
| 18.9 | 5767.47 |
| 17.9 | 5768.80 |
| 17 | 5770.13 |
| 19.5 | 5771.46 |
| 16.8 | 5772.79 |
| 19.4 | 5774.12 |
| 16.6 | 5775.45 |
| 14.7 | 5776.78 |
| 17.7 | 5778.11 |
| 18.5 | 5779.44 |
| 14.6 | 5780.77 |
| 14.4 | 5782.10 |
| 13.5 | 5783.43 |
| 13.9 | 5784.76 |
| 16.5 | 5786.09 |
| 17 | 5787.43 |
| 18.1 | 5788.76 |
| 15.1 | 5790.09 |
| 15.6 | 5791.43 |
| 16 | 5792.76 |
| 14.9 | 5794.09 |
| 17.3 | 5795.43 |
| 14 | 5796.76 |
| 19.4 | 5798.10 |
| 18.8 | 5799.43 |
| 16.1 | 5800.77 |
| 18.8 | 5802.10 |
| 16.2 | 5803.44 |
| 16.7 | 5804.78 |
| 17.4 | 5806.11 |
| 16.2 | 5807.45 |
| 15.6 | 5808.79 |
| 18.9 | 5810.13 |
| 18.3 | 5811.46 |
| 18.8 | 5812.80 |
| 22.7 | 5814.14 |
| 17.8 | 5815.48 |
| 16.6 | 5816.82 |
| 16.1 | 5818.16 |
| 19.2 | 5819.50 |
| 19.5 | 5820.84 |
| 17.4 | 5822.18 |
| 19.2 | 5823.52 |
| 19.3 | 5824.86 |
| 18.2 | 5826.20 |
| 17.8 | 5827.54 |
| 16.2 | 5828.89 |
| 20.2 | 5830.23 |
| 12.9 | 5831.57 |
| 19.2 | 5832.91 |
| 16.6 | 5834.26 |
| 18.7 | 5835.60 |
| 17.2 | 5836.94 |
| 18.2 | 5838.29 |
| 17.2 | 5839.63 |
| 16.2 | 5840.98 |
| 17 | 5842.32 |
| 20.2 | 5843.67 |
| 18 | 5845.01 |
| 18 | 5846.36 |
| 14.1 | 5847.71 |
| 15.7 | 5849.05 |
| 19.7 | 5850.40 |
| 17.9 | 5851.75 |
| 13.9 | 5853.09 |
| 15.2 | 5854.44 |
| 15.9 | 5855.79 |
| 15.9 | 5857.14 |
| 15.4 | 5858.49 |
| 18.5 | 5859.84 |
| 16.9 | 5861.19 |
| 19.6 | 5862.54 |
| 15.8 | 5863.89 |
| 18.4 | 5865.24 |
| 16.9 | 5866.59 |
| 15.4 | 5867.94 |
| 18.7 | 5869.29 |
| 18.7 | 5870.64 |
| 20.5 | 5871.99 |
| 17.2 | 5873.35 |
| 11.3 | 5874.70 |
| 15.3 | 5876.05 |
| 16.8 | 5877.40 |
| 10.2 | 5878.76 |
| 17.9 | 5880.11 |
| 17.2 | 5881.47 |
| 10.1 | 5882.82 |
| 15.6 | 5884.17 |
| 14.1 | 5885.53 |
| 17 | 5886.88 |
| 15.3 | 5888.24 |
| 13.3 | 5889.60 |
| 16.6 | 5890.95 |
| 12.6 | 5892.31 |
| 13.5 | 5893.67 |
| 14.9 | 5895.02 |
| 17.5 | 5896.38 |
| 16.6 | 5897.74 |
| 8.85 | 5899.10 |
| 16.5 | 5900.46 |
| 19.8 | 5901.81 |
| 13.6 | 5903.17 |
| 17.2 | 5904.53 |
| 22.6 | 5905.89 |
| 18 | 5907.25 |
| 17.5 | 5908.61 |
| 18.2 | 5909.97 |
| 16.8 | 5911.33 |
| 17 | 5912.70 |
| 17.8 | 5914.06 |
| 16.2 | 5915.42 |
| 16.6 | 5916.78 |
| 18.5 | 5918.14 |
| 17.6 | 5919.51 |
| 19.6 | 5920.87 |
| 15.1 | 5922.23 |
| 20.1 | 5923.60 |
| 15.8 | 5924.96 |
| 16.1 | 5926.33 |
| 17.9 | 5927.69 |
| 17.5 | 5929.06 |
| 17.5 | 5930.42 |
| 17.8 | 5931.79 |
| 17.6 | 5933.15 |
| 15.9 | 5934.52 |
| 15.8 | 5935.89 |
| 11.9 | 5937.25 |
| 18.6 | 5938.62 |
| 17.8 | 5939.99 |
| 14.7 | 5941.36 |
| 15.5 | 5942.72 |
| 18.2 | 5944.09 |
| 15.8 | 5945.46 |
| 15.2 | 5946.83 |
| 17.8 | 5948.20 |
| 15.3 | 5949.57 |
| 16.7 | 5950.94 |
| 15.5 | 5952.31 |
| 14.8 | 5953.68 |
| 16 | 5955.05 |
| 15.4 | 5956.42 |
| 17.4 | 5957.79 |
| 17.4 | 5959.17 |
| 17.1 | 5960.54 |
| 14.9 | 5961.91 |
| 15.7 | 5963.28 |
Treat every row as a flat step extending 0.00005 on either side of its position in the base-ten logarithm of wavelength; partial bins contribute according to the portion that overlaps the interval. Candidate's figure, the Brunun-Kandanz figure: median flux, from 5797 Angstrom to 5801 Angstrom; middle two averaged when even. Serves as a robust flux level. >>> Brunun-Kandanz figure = 18.8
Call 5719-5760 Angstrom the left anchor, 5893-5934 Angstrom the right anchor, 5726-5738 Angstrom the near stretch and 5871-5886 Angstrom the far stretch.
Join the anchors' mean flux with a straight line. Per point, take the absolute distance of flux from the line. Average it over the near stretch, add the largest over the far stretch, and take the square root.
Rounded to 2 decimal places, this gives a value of 2.83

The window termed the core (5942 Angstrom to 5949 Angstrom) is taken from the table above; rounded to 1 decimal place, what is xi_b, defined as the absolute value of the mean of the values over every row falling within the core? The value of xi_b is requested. 16.5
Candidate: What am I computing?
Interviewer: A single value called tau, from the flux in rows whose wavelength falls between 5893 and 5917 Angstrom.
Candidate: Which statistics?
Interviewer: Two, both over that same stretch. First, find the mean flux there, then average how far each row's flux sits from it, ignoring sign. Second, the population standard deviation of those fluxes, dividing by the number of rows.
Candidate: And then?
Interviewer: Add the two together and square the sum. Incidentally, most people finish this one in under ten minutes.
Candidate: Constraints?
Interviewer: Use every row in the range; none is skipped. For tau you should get 21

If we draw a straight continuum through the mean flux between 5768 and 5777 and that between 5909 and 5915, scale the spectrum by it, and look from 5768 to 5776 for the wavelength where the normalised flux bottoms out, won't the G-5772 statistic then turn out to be 5775.45 Angstrom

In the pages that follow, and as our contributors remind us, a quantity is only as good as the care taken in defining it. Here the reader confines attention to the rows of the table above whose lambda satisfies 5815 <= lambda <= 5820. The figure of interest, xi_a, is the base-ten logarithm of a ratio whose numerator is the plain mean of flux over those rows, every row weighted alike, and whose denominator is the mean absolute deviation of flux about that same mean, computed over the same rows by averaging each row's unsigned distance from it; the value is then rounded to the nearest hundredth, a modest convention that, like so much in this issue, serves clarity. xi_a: 1.21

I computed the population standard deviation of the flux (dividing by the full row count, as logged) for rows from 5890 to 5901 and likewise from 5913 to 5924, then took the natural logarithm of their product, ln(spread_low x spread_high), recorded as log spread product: 1.5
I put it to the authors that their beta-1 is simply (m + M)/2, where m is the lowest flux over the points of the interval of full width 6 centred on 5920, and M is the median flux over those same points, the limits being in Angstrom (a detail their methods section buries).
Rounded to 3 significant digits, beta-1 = 16.6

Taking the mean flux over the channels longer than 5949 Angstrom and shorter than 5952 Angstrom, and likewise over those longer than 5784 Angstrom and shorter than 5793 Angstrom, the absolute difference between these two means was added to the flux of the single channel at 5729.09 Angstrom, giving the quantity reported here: 17.4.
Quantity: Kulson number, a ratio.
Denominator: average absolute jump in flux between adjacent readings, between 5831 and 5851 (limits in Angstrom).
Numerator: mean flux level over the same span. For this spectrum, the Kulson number 8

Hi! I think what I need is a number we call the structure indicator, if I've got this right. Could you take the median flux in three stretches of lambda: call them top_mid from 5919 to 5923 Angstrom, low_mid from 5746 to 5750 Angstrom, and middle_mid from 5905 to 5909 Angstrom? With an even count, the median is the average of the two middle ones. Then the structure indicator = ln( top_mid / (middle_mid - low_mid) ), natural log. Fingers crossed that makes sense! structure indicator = 2.5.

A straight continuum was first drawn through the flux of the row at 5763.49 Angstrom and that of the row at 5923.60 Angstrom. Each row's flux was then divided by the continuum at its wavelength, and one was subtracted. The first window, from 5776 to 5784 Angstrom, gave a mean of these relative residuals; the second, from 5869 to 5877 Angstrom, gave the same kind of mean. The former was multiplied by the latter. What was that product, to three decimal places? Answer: 0.016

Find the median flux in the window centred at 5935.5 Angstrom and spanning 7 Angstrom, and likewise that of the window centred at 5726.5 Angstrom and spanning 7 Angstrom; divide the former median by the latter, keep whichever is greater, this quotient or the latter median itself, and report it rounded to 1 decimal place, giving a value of 17.4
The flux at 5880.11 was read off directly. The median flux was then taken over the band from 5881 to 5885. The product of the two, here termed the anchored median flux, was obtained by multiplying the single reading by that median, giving 279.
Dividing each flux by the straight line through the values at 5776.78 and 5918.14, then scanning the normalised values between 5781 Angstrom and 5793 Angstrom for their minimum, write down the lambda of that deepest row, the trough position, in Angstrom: 5783.43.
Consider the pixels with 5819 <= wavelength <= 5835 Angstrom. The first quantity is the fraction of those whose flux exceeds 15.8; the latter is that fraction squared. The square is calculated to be 0.84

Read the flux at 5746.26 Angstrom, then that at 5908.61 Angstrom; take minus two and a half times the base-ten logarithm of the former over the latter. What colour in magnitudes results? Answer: 0.057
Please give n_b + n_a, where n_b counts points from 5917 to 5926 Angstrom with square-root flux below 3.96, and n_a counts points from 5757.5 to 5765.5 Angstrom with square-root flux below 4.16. 3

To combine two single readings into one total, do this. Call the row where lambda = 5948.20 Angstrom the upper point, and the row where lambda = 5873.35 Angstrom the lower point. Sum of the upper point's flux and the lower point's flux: 35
